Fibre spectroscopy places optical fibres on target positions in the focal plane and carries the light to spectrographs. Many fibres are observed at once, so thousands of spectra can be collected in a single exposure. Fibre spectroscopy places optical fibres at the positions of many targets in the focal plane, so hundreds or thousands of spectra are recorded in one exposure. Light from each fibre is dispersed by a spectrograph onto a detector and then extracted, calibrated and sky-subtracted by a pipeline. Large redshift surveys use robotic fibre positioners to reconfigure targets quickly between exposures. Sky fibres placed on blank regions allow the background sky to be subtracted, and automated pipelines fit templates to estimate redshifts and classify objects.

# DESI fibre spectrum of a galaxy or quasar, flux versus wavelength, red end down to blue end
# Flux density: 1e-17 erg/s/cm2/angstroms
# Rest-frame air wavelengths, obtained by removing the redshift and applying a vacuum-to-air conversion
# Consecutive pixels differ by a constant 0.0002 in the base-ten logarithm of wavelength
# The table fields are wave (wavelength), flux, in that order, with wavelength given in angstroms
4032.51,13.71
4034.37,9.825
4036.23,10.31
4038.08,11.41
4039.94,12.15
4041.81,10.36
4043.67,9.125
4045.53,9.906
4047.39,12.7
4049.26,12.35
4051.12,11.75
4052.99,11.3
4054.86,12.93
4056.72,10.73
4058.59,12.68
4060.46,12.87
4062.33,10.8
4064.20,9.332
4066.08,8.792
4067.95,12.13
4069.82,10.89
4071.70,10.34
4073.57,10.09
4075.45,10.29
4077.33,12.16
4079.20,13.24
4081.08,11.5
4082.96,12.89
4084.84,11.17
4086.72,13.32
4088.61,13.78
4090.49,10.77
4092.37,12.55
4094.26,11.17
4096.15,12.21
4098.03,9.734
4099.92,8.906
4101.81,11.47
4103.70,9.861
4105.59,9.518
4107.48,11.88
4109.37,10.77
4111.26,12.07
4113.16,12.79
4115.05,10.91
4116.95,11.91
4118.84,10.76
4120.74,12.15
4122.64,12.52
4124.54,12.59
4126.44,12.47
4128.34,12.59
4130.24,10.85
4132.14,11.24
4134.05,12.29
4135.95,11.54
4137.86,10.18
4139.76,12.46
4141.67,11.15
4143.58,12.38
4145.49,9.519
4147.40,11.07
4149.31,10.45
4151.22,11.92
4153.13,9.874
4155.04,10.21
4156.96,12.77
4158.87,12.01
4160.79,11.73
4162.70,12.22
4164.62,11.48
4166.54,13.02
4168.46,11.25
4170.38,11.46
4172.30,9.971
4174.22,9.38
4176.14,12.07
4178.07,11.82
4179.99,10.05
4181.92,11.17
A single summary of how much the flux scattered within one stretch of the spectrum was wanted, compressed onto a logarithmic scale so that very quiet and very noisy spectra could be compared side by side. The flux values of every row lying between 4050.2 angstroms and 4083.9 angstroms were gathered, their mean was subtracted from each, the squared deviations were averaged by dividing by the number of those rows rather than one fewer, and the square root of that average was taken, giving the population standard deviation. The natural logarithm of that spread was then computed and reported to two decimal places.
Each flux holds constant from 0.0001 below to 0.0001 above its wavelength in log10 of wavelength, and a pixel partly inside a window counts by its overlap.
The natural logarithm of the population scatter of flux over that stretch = 0.24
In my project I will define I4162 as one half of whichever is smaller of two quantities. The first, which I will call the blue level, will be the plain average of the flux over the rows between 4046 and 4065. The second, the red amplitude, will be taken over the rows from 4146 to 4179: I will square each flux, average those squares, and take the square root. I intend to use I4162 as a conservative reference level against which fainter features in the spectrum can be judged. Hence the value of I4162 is 5.69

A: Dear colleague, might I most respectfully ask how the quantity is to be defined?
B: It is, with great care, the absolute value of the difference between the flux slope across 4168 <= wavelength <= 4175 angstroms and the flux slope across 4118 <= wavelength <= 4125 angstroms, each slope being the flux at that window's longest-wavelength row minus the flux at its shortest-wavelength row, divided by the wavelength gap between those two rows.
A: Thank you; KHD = 0.65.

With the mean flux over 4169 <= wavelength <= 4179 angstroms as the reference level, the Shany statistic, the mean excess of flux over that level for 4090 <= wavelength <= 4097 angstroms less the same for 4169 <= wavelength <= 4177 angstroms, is 1.0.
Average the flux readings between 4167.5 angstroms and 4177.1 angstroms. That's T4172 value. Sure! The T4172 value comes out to 10.83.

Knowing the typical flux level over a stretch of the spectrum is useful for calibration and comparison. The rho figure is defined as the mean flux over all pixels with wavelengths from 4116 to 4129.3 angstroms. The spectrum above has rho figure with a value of 12.1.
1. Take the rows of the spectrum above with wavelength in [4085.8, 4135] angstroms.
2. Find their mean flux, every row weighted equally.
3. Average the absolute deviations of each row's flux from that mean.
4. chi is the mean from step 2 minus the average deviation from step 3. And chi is 10.58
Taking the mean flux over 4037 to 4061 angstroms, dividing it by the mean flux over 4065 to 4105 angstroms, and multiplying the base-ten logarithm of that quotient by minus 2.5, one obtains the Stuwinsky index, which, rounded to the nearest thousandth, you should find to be -0.025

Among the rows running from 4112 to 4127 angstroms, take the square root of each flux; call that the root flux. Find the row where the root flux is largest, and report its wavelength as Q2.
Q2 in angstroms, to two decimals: 4113.16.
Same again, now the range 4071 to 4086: 4079.20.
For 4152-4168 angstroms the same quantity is 4166.54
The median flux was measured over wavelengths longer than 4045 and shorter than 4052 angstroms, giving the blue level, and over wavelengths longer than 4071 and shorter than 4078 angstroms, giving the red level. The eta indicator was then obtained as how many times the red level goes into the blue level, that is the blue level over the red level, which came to 1.17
